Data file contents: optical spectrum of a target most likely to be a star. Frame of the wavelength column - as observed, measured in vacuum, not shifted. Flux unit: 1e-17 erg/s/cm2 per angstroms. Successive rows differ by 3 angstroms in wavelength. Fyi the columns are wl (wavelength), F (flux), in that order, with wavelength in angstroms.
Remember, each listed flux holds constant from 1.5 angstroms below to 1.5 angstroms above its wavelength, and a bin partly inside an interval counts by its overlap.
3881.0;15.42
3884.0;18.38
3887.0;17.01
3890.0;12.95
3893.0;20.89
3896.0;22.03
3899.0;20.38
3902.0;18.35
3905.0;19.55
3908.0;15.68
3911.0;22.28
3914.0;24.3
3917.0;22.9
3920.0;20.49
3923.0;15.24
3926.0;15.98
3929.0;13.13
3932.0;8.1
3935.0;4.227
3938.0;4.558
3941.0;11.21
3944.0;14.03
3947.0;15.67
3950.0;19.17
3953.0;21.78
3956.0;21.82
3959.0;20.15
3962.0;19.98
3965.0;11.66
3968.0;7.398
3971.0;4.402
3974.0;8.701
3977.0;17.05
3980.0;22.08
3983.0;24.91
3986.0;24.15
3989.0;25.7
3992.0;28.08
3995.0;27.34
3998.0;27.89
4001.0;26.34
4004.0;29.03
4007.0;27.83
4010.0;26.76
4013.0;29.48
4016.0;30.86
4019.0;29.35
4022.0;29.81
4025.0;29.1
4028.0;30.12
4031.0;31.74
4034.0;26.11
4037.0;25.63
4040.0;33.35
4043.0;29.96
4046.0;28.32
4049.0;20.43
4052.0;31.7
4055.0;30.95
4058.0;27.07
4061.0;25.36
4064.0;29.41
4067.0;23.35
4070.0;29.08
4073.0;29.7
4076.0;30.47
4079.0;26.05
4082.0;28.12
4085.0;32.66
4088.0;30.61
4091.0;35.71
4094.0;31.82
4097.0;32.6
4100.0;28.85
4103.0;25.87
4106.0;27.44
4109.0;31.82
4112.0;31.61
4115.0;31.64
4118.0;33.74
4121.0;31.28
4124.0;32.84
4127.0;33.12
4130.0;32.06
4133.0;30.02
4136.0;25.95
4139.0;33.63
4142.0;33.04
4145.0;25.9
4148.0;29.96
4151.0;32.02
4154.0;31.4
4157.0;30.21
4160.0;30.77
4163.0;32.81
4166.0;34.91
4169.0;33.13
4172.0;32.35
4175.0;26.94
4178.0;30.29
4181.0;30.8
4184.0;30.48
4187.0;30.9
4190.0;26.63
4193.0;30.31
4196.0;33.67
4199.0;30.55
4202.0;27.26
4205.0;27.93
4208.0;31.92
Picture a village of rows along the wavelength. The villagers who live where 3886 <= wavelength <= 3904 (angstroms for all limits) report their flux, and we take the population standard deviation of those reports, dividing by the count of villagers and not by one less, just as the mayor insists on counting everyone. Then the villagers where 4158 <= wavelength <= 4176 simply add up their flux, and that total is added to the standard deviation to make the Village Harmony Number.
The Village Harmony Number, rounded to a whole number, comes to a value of 194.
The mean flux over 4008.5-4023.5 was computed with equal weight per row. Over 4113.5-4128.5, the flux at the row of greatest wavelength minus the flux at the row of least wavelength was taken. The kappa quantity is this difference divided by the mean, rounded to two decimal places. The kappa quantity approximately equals 0.05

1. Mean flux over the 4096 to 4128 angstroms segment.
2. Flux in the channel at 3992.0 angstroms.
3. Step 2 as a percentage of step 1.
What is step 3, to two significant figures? 91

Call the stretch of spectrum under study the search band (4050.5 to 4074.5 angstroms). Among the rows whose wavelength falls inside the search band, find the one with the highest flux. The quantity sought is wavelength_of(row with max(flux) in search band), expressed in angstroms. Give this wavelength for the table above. 4052.0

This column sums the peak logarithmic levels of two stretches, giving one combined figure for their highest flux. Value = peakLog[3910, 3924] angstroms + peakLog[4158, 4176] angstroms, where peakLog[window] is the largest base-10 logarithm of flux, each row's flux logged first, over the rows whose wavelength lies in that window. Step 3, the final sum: 2.93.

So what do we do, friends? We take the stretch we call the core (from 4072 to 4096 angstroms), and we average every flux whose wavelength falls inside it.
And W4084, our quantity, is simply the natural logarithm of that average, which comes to 3.42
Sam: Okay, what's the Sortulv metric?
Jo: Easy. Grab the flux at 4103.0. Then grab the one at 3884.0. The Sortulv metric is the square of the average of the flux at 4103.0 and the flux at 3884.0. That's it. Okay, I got 490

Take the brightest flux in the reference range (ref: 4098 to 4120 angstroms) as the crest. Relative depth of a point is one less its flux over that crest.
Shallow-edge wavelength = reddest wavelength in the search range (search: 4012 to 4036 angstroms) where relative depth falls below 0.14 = 4031.0 angstroms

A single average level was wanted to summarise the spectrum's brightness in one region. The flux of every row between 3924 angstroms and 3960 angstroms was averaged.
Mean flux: 14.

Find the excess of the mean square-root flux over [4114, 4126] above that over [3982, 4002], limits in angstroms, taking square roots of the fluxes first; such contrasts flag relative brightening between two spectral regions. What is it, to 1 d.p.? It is 0.6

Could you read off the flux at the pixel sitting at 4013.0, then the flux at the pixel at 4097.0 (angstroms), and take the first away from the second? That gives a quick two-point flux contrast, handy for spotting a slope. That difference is 3.1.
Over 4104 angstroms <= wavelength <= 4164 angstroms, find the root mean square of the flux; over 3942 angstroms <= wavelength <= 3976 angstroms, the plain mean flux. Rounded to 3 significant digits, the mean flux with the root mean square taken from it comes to -16.2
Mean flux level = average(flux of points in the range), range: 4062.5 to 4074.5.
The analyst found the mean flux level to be 27.9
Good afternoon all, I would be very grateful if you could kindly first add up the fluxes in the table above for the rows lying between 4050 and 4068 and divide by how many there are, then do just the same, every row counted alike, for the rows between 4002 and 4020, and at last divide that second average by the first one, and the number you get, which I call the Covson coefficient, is 1.0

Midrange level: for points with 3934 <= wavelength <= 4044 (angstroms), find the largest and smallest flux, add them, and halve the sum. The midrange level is 19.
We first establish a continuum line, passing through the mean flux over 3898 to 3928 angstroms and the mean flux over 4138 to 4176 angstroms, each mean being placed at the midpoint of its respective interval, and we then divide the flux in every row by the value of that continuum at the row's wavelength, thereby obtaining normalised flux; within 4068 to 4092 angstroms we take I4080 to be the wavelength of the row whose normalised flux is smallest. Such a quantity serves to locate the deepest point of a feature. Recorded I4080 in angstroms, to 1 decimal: 4079.0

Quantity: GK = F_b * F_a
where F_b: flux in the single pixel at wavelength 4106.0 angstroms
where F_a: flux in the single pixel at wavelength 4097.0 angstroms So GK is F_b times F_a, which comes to 895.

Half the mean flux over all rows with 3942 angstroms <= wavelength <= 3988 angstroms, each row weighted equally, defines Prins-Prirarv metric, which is 8.4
